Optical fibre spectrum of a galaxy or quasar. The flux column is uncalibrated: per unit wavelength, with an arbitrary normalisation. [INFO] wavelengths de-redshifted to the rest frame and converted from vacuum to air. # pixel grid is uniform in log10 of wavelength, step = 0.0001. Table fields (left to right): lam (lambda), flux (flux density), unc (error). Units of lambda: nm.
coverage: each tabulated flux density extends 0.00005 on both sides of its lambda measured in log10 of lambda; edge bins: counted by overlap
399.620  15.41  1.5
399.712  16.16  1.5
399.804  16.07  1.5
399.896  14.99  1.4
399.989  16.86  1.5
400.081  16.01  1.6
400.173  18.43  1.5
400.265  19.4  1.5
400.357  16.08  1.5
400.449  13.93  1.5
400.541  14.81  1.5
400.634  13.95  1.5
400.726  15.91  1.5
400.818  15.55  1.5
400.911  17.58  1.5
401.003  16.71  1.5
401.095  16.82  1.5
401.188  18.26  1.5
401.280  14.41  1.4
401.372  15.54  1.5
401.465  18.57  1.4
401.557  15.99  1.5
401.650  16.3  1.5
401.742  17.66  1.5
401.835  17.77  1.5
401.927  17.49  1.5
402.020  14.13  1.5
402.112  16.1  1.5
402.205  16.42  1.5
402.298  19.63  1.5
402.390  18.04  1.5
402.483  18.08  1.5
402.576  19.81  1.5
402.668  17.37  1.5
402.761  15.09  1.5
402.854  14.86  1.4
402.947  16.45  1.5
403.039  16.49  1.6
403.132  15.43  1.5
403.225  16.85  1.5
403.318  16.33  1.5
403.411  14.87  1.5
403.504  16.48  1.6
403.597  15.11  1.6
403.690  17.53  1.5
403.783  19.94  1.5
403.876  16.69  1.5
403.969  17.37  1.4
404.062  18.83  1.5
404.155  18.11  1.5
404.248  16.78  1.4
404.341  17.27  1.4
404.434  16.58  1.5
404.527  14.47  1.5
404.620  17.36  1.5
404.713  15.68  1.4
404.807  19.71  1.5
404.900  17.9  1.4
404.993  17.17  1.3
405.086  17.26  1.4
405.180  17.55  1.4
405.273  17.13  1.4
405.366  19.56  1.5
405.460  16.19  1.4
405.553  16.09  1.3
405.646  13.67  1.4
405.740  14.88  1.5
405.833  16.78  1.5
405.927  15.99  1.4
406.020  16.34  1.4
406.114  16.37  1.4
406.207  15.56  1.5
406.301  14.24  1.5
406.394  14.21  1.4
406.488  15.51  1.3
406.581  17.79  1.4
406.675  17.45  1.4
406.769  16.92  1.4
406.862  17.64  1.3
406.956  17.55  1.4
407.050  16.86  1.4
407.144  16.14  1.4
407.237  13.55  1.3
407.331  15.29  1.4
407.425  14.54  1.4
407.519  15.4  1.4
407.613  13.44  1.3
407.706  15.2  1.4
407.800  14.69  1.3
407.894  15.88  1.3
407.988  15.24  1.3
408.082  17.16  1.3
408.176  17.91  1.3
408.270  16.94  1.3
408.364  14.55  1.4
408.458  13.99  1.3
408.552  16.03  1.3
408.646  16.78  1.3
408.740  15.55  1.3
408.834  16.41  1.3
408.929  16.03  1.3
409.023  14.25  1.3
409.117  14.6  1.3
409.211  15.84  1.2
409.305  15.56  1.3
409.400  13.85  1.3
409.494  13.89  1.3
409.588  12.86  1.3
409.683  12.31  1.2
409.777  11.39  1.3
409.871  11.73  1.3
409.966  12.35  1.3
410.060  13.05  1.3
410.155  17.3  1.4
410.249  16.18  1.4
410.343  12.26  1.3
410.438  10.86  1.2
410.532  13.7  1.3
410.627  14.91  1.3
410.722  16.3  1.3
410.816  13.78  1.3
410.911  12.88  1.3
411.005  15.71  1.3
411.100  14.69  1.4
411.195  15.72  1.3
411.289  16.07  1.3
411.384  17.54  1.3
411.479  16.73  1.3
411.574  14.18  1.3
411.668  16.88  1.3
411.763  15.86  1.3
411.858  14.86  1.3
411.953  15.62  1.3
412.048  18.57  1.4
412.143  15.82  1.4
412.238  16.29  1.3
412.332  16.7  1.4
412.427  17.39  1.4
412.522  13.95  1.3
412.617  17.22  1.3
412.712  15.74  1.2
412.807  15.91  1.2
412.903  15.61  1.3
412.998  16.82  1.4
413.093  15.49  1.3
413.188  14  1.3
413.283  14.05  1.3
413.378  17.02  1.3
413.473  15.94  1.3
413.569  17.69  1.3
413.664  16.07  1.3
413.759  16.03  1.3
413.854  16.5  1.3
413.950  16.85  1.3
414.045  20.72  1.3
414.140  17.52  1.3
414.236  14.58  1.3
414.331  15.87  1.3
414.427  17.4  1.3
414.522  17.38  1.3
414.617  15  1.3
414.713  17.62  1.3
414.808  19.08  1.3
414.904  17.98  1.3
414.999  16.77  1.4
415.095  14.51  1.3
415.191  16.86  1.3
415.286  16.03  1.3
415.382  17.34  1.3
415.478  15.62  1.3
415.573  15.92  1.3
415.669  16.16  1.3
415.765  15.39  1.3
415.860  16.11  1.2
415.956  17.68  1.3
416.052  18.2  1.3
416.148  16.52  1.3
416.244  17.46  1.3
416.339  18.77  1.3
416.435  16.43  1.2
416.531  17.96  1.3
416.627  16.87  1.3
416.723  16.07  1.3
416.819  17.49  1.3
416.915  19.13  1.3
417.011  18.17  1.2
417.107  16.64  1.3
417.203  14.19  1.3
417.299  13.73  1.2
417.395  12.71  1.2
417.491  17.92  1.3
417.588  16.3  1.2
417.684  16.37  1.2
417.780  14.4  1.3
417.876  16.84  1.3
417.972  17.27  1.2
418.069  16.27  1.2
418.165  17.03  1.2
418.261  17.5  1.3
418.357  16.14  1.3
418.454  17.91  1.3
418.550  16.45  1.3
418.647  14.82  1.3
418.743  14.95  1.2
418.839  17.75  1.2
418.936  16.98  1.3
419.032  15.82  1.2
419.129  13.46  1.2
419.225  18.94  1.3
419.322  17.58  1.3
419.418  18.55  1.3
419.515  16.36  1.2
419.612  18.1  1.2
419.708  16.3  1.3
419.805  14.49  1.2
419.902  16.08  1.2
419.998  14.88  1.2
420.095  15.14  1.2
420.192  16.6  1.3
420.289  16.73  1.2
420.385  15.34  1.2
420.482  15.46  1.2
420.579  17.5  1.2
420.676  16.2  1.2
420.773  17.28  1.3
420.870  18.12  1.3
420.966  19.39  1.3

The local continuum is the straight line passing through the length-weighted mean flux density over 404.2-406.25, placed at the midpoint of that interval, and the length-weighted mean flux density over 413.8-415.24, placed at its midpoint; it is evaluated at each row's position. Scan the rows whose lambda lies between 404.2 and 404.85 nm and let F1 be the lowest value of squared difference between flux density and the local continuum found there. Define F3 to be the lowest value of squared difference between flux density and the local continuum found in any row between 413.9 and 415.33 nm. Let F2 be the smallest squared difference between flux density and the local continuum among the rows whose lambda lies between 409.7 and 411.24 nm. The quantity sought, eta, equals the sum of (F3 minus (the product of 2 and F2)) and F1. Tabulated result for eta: -0.44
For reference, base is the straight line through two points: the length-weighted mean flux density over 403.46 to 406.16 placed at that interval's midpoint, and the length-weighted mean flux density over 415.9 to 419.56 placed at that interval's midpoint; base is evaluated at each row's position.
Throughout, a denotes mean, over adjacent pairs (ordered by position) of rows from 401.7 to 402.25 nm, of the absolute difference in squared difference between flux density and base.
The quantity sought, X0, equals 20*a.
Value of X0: 65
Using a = 3.2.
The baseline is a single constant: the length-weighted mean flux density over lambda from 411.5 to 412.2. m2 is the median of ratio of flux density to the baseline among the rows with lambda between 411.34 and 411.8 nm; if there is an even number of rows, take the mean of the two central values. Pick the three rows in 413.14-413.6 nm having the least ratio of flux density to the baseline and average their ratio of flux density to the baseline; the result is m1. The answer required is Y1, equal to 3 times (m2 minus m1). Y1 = 0.39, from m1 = 0.92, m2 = 1.05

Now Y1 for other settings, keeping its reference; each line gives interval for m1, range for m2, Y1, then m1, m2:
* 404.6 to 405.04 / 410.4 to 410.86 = -0.55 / 1.05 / 0.86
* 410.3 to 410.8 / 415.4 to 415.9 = 0.68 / 0.77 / 1.00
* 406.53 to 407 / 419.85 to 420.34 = -0.23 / 1.08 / 1.01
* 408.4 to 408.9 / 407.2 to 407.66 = -0.12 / 0.95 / 0.91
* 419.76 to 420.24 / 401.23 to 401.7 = 0.22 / 0.93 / 1.00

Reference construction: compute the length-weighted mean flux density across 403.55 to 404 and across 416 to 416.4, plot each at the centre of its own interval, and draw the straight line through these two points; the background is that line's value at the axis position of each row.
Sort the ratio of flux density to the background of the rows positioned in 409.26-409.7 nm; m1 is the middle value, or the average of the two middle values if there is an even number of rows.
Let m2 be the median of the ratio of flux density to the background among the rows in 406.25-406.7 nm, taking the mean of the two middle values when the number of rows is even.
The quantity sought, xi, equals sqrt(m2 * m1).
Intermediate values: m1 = 0.79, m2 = 0.89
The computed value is 0.840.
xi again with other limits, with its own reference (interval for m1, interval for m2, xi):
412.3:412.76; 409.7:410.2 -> 0.818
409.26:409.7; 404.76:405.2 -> 0.895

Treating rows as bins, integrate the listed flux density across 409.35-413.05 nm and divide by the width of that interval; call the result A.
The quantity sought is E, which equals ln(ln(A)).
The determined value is 1.00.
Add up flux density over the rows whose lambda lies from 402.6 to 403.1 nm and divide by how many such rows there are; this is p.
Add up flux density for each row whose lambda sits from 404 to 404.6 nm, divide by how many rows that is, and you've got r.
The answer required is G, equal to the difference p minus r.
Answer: -1.0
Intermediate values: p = 16.1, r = 17.0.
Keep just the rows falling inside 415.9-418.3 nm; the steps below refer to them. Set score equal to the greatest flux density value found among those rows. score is 19.13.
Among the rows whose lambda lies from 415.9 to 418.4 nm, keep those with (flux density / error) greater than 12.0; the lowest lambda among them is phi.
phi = 415.956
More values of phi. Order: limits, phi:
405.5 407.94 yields 405.553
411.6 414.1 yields 411.668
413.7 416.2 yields 413.759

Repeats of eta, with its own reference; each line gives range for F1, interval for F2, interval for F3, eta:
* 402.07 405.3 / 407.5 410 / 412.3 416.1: 0.01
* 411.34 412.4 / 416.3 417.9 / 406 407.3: -0.04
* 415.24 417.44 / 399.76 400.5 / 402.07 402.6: -0.24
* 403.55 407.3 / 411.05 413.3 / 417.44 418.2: 0.01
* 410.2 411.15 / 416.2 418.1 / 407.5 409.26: 0.23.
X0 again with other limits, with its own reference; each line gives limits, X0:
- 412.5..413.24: 53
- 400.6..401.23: 42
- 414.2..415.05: 48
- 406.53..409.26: 64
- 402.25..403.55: 65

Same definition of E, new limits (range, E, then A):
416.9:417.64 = 1.02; 16.0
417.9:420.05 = 1.03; 16.5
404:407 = 1.04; 16.7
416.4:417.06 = 1.05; 17.5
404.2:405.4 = 1.05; 17.2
